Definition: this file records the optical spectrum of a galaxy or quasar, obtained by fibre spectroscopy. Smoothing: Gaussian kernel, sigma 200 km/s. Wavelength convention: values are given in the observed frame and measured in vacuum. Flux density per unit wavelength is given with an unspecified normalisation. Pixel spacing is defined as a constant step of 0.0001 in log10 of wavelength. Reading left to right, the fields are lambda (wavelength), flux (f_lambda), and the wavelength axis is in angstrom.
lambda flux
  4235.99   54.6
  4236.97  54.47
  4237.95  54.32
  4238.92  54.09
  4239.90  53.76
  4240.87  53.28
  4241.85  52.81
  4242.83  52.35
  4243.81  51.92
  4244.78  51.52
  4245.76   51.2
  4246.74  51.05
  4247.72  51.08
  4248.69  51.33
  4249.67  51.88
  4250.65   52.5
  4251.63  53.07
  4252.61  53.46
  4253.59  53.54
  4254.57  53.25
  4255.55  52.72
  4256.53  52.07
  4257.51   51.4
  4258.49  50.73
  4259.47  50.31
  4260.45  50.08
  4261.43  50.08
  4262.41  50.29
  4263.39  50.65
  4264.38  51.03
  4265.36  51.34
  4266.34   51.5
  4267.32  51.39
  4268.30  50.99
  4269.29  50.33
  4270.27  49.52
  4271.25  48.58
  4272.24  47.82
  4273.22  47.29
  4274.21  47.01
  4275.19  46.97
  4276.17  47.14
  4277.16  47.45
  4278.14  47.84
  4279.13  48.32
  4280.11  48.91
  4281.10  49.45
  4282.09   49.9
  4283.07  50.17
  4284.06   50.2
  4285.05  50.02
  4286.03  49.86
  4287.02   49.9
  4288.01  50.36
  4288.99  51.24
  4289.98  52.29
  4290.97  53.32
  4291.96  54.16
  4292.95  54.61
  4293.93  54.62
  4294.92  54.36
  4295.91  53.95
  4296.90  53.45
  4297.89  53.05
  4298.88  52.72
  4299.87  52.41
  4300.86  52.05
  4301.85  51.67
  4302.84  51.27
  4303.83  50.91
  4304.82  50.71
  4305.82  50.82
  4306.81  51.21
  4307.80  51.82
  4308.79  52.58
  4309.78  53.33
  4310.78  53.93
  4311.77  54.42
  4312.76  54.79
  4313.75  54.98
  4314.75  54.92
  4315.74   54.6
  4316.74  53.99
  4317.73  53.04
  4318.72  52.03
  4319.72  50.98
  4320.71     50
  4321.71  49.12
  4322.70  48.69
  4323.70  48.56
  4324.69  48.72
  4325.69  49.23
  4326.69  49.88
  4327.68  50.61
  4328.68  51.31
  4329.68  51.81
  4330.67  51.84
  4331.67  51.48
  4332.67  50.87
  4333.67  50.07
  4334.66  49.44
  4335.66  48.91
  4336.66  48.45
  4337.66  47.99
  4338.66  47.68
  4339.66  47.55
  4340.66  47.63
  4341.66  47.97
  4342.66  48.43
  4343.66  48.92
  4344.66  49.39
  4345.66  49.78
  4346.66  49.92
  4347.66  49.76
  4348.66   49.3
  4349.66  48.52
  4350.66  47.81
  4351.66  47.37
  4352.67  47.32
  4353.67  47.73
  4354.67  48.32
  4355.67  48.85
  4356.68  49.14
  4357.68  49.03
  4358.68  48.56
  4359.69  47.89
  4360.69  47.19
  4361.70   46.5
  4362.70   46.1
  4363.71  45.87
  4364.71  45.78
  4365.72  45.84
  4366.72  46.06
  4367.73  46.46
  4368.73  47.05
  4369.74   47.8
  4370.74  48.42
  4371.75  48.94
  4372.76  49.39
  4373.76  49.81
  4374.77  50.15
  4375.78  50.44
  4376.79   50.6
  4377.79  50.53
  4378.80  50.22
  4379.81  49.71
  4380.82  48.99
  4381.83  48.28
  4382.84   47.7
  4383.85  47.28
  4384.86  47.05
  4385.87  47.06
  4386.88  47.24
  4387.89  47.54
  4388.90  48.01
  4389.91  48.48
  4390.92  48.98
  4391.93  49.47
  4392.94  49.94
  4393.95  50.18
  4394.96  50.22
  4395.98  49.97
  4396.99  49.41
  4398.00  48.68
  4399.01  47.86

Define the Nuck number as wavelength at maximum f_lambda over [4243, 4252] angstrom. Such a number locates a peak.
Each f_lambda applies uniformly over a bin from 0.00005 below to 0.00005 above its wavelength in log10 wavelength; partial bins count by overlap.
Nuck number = 4251.63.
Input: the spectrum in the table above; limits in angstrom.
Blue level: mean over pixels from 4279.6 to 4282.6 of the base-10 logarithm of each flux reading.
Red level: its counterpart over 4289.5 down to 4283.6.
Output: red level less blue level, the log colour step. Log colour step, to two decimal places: 0.01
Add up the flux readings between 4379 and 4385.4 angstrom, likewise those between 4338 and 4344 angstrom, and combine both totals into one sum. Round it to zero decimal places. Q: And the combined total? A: 577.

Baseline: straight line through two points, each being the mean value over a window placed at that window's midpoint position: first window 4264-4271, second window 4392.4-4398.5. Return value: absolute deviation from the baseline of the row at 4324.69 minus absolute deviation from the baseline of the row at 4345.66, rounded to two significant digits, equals 1.2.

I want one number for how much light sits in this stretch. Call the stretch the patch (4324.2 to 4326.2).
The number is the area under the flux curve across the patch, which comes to 98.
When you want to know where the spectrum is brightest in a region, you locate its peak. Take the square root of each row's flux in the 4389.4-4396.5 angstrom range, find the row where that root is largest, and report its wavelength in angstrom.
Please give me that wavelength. 4394.96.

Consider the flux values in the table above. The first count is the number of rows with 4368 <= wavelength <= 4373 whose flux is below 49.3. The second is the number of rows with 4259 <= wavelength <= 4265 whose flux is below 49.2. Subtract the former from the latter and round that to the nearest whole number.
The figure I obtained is -4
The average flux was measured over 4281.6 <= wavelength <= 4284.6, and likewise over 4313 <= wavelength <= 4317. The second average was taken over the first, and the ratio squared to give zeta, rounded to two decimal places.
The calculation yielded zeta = 1.19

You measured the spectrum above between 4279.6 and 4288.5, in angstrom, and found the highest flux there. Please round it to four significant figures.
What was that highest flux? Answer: 50.36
